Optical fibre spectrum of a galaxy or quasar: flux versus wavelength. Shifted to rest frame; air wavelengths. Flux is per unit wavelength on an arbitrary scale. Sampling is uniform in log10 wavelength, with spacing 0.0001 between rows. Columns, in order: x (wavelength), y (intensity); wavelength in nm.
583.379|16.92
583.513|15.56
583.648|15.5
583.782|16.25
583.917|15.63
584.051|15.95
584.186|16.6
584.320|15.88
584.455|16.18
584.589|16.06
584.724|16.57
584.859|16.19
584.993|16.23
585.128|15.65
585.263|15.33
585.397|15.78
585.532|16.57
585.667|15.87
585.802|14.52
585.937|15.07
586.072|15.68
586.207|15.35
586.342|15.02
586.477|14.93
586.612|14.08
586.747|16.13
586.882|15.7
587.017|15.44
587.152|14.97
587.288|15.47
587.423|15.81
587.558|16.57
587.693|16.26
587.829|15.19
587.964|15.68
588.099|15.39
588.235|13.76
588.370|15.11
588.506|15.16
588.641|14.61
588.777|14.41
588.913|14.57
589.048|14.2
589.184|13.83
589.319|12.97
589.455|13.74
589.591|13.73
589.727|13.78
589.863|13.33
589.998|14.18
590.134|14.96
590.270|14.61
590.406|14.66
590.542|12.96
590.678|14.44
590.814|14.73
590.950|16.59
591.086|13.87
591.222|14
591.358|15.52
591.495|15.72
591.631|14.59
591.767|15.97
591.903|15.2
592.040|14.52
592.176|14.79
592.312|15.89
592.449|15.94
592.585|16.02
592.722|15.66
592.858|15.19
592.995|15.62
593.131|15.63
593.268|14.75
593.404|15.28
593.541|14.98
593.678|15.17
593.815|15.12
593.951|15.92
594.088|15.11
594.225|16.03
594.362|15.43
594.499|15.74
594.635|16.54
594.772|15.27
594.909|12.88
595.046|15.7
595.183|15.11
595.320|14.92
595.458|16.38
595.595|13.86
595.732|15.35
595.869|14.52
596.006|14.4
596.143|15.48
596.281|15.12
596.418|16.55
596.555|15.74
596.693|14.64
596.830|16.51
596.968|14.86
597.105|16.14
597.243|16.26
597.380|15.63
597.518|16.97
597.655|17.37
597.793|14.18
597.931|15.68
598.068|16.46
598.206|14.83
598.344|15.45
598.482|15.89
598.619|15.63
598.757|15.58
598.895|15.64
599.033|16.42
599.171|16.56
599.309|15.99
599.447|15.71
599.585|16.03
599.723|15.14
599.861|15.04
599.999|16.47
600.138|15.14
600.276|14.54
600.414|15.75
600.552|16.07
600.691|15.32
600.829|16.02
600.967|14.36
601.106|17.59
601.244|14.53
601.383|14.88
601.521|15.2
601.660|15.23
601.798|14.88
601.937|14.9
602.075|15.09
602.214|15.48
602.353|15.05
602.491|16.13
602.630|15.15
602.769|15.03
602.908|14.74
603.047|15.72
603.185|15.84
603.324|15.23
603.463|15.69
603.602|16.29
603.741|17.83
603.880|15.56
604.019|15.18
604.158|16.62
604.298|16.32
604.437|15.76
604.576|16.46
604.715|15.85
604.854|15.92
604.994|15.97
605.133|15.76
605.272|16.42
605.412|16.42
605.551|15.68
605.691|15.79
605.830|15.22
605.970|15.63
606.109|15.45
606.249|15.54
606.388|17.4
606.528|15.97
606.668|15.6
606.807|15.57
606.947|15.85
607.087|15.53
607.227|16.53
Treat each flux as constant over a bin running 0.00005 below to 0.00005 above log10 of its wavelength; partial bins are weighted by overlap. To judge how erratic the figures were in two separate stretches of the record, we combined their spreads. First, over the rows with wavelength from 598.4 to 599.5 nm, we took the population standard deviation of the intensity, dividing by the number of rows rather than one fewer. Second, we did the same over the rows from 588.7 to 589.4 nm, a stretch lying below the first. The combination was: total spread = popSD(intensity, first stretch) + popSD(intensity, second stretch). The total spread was 0.92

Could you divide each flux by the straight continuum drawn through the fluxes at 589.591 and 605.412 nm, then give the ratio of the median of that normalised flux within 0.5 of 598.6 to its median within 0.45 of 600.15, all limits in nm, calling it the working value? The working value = 1.04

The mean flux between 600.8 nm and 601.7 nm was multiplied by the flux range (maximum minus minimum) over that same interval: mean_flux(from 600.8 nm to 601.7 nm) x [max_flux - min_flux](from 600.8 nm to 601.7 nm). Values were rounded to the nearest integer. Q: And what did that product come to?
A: 50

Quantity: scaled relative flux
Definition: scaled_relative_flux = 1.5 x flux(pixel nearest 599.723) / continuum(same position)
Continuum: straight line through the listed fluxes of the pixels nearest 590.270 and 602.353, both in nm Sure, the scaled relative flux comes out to 1.52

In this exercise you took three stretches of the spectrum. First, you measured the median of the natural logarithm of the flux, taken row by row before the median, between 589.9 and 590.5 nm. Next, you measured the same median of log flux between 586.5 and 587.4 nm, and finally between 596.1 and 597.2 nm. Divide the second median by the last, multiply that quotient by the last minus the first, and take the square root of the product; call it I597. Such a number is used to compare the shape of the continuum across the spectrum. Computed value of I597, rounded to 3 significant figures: 0.253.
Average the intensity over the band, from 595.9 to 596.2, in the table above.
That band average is 14.9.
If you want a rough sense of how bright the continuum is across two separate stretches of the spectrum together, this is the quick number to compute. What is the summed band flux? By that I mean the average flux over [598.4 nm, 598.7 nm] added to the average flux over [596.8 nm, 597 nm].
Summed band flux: 31.4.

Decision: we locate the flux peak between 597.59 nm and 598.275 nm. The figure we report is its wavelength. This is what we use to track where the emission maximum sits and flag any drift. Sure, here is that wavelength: 597.655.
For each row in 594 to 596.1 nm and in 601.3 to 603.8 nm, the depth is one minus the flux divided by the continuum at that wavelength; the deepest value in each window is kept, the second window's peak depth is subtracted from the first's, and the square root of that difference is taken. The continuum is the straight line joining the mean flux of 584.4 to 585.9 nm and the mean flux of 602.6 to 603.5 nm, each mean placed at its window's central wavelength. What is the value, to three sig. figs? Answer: 0.367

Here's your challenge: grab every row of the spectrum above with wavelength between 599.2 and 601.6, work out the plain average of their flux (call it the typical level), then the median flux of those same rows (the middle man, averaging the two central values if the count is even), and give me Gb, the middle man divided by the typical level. 0.99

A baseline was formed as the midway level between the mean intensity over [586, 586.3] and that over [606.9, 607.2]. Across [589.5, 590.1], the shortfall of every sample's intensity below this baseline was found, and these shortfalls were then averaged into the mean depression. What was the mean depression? 1.8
